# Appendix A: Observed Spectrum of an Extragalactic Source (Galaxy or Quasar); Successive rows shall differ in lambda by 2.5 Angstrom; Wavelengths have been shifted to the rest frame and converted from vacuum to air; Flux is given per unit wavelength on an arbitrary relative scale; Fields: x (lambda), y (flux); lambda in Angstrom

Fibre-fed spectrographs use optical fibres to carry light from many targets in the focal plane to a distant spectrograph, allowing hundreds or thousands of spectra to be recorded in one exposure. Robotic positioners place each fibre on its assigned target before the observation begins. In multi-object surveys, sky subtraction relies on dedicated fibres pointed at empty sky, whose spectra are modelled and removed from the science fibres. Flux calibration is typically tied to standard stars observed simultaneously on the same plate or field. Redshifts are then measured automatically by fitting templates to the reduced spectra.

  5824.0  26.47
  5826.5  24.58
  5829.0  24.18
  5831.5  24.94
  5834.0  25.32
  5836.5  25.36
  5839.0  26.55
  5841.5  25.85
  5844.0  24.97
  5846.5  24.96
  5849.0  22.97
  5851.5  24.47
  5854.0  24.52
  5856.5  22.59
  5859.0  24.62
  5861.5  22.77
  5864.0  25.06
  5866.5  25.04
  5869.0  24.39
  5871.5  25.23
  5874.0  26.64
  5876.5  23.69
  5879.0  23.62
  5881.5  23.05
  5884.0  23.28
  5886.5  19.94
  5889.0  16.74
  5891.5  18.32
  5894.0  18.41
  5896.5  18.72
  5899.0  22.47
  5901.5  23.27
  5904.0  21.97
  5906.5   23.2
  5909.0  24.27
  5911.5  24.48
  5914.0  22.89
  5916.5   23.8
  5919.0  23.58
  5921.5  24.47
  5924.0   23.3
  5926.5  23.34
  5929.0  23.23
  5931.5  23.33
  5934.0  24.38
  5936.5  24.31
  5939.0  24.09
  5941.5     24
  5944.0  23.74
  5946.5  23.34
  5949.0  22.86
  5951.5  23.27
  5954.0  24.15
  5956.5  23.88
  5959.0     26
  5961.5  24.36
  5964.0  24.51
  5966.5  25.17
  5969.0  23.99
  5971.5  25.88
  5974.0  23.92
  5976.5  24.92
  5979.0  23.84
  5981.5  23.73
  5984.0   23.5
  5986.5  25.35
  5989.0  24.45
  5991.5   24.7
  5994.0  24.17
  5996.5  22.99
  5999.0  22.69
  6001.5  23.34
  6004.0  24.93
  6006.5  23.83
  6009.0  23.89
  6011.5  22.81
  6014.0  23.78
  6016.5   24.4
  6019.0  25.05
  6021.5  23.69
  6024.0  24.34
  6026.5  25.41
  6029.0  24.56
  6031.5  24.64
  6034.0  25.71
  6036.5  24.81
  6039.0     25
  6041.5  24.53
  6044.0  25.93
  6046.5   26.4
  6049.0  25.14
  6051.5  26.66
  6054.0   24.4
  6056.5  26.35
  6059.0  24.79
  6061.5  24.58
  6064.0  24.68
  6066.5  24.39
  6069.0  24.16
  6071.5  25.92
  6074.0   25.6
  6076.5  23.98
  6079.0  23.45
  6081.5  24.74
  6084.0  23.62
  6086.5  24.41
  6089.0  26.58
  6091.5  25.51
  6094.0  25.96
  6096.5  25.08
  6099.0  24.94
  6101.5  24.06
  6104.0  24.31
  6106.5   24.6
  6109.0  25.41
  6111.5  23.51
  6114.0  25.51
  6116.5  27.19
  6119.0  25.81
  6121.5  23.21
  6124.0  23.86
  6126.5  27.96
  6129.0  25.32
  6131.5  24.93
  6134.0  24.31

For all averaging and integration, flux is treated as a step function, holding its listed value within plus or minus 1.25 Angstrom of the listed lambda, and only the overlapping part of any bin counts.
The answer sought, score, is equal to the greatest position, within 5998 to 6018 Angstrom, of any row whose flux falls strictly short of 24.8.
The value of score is 6016.5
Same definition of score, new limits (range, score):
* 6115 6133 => 6124.0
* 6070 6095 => 6086.5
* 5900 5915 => 5914.0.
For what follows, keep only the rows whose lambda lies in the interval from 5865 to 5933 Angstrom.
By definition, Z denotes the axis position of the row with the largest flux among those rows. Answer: 5874.0 Angstrom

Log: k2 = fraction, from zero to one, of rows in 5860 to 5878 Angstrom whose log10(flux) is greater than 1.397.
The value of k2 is 0.57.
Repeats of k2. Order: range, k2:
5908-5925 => 0.00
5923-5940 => 0.00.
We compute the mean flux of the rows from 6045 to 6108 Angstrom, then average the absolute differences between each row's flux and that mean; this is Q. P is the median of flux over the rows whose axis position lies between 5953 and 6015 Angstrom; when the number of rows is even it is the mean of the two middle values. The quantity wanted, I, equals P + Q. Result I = 24.7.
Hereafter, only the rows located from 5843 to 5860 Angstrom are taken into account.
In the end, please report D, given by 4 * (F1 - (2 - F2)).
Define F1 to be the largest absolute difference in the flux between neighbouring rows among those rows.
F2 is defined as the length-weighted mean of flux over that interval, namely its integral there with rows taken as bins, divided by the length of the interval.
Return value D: 97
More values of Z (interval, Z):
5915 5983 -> 5959.0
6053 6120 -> 6116.5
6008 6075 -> 6051.5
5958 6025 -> 5959.0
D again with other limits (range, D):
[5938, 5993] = 98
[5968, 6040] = 97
